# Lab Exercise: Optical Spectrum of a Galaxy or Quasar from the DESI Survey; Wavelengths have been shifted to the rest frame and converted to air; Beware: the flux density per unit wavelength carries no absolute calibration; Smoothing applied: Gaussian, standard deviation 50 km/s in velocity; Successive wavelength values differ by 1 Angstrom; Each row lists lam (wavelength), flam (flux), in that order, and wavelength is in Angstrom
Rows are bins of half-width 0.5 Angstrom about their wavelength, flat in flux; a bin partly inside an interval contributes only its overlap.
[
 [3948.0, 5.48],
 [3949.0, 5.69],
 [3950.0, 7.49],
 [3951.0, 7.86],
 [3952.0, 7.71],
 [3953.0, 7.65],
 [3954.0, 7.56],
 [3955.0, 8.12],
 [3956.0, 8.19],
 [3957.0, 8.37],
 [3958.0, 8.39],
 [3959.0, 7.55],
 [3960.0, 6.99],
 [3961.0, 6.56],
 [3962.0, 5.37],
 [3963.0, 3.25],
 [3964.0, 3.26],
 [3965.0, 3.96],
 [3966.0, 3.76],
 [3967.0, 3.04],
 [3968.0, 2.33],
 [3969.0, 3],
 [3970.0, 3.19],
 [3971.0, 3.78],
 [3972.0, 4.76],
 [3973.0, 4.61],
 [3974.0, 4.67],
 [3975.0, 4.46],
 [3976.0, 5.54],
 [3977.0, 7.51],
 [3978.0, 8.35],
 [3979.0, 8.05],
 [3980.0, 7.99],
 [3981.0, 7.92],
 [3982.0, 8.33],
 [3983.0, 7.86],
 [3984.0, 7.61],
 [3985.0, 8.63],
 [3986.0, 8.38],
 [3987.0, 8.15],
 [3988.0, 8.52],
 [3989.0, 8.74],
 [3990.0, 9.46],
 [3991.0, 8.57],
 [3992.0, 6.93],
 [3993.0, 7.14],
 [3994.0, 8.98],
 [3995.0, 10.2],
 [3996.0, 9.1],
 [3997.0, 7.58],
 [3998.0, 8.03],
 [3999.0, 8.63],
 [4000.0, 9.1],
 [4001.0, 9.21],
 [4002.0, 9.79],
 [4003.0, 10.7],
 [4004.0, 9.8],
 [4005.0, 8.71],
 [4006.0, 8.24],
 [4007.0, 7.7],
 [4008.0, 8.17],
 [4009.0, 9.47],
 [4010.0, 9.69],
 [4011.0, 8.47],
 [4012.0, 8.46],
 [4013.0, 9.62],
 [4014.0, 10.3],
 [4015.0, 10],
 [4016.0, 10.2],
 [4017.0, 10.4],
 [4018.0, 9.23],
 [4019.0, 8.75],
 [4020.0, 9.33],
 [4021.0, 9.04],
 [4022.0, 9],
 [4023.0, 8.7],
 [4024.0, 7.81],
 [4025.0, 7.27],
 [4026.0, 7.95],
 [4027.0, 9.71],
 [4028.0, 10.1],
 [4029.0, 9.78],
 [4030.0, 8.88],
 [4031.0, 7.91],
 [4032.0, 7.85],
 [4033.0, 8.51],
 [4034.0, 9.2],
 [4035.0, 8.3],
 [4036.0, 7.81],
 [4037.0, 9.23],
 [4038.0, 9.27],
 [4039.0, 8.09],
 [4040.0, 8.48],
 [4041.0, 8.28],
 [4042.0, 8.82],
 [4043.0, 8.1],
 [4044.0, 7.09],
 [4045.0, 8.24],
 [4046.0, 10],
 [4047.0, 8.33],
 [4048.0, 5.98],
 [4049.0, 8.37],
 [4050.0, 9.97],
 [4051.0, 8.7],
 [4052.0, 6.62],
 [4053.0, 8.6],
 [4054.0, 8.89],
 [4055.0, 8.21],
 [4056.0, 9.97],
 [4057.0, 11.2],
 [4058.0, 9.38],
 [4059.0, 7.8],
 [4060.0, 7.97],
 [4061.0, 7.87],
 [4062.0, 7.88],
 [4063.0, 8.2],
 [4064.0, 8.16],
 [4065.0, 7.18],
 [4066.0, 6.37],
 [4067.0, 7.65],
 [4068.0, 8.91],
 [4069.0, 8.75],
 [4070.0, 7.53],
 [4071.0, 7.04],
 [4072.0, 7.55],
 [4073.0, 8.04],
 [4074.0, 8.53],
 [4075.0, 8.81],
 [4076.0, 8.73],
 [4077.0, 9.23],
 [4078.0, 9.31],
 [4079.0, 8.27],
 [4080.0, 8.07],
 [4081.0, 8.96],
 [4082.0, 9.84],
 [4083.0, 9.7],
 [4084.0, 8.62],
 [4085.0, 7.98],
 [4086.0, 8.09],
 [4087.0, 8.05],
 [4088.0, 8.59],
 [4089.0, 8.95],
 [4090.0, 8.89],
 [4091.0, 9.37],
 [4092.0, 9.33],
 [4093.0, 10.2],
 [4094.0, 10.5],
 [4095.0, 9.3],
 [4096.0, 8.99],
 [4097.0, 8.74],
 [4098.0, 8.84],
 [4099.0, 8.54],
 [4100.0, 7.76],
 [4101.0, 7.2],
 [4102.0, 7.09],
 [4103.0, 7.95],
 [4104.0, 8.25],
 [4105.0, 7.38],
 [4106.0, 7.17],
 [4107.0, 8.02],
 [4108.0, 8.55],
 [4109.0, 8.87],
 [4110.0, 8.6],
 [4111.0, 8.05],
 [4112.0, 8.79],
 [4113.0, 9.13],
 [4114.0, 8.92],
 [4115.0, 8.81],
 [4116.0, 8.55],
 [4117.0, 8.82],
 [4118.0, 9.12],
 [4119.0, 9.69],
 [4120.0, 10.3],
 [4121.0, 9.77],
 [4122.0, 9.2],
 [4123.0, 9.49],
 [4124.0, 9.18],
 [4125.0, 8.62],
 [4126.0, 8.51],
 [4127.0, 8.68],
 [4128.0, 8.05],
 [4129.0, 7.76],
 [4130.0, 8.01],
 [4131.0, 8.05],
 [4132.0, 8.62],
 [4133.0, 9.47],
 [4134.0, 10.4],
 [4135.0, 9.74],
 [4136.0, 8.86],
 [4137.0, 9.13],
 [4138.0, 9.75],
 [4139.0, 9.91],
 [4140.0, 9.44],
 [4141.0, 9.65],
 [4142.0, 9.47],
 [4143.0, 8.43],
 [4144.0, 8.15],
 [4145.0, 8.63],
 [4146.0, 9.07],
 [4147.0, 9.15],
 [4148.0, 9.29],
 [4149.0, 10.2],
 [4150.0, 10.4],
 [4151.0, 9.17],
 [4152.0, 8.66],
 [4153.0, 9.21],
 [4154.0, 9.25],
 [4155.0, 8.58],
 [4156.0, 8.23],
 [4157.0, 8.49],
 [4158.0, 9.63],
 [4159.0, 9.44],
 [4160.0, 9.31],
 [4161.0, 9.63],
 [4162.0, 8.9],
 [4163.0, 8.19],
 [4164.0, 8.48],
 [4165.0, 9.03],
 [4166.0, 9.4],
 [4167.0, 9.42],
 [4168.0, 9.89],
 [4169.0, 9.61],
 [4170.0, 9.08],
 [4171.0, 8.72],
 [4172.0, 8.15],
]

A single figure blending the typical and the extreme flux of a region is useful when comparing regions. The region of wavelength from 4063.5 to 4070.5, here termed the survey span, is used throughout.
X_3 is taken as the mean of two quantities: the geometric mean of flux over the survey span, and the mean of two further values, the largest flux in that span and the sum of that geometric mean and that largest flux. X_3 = 10.3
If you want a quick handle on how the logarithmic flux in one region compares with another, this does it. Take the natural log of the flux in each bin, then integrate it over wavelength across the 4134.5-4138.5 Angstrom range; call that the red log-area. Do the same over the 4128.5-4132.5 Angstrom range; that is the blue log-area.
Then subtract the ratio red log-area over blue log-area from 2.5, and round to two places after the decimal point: 1.43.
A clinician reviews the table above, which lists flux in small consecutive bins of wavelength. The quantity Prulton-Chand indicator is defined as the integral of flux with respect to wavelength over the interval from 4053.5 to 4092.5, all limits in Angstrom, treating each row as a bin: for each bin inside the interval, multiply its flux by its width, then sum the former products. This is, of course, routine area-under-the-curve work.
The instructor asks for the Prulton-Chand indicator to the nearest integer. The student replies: 332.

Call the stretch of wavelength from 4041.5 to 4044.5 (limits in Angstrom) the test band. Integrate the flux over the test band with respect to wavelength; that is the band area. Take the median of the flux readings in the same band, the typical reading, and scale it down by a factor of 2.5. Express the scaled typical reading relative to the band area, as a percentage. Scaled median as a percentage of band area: 13.49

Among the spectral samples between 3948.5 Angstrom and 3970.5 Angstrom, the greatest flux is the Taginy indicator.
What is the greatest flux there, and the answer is 8.39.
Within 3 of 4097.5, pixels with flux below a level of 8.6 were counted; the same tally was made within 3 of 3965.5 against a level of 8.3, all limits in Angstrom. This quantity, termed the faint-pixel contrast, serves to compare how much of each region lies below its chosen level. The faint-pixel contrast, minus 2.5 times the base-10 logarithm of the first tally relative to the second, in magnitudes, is 1.2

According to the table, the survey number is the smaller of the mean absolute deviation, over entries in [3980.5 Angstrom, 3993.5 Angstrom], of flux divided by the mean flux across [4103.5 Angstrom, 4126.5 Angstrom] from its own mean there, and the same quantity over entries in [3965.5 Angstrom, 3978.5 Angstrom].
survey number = 0.060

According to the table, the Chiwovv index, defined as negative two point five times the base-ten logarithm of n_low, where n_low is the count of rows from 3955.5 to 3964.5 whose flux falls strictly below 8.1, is -1.9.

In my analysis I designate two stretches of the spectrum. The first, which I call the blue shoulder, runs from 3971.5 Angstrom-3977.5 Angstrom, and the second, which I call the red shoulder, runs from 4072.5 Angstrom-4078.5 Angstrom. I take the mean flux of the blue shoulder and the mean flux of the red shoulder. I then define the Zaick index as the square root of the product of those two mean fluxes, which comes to 6.8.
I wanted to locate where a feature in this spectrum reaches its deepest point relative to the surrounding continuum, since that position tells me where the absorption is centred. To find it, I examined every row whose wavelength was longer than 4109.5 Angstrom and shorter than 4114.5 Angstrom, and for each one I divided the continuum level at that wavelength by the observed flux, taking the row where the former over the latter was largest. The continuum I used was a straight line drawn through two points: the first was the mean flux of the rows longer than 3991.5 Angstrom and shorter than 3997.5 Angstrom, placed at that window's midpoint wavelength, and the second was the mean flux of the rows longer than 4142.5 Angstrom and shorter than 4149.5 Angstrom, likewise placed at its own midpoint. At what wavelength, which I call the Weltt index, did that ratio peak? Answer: 4111.0 Angstrom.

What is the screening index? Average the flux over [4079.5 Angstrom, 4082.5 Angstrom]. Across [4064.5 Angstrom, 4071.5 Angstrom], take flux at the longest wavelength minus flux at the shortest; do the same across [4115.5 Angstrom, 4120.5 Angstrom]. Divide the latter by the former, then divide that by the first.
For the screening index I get -1.40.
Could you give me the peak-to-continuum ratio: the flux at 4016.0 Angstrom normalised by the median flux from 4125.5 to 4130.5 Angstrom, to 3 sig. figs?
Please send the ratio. 1.27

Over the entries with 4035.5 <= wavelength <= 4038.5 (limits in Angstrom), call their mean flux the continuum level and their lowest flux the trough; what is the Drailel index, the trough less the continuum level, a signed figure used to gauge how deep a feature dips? -1.0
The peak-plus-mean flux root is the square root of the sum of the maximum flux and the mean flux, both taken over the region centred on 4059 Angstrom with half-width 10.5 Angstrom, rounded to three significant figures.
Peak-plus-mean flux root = 4.43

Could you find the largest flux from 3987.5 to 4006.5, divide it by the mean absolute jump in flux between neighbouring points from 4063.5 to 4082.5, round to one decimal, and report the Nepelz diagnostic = 16.5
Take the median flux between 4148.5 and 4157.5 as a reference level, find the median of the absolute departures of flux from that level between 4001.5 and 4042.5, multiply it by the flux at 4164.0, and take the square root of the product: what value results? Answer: 2.42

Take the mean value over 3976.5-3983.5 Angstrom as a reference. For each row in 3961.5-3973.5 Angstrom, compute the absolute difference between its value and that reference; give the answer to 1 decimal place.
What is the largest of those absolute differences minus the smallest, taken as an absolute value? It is 3.0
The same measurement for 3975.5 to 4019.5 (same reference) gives 2.7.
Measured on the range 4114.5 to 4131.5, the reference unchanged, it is 2.3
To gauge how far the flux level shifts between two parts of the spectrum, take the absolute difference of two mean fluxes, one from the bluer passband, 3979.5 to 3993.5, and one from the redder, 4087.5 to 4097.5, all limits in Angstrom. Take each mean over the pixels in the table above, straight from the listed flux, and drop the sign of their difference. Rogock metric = 1.1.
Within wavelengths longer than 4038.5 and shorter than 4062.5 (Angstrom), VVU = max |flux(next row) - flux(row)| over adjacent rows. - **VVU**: 2.4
